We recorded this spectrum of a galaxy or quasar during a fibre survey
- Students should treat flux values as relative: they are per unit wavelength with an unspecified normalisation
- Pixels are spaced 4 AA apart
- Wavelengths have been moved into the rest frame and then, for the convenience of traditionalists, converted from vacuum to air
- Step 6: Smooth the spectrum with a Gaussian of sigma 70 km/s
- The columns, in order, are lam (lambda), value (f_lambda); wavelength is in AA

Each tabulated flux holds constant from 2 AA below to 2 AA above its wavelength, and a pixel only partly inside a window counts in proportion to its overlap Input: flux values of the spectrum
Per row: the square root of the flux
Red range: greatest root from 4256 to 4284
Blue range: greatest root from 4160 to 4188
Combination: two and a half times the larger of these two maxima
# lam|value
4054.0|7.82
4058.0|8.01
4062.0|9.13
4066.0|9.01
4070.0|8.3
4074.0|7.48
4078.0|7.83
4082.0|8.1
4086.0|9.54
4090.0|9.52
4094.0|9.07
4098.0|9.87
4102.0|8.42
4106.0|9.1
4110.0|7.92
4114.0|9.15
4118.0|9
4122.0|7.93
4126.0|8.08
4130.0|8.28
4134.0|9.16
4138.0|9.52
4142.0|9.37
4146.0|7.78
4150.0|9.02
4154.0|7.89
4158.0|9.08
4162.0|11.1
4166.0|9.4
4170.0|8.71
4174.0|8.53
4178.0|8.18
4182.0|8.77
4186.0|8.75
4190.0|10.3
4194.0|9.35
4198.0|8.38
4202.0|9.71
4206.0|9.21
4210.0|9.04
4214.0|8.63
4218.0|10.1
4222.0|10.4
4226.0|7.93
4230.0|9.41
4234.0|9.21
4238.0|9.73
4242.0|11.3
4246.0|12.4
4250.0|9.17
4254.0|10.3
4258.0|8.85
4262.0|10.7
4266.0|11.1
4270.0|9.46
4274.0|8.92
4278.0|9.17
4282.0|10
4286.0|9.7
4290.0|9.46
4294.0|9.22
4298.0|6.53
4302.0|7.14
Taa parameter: 8.33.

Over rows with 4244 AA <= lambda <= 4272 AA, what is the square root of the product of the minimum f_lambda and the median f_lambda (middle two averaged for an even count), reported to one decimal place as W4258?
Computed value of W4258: 9.5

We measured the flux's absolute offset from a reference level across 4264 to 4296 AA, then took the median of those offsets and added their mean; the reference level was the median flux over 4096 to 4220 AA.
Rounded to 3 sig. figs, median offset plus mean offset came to 1.07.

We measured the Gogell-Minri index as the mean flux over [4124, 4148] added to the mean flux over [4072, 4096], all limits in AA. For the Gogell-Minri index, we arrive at 17.3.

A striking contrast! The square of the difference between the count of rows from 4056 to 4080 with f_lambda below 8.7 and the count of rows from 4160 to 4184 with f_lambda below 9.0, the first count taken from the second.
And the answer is 0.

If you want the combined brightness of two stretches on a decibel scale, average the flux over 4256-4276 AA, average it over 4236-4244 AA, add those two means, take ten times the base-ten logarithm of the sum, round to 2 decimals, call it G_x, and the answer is 13.08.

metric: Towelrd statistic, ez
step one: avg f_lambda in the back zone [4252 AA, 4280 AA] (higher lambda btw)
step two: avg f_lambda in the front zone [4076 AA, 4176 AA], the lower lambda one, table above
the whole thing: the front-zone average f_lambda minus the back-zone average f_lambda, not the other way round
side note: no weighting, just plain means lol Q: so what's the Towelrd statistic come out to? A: -0.93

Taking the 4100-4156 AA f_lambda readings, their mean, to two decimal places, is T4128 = 8.62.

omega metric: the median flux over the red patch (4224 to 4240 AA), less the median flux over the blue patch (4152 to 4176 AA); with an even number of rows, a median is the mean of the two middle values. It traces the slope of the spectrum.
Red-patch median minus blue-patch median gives 0.4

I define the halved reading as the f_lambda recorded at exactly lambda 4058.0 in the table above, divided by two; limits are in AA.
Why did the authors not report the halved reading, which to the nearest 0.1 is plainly 4.0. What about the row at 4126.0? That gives 4.0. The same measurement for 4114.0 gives 4.6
